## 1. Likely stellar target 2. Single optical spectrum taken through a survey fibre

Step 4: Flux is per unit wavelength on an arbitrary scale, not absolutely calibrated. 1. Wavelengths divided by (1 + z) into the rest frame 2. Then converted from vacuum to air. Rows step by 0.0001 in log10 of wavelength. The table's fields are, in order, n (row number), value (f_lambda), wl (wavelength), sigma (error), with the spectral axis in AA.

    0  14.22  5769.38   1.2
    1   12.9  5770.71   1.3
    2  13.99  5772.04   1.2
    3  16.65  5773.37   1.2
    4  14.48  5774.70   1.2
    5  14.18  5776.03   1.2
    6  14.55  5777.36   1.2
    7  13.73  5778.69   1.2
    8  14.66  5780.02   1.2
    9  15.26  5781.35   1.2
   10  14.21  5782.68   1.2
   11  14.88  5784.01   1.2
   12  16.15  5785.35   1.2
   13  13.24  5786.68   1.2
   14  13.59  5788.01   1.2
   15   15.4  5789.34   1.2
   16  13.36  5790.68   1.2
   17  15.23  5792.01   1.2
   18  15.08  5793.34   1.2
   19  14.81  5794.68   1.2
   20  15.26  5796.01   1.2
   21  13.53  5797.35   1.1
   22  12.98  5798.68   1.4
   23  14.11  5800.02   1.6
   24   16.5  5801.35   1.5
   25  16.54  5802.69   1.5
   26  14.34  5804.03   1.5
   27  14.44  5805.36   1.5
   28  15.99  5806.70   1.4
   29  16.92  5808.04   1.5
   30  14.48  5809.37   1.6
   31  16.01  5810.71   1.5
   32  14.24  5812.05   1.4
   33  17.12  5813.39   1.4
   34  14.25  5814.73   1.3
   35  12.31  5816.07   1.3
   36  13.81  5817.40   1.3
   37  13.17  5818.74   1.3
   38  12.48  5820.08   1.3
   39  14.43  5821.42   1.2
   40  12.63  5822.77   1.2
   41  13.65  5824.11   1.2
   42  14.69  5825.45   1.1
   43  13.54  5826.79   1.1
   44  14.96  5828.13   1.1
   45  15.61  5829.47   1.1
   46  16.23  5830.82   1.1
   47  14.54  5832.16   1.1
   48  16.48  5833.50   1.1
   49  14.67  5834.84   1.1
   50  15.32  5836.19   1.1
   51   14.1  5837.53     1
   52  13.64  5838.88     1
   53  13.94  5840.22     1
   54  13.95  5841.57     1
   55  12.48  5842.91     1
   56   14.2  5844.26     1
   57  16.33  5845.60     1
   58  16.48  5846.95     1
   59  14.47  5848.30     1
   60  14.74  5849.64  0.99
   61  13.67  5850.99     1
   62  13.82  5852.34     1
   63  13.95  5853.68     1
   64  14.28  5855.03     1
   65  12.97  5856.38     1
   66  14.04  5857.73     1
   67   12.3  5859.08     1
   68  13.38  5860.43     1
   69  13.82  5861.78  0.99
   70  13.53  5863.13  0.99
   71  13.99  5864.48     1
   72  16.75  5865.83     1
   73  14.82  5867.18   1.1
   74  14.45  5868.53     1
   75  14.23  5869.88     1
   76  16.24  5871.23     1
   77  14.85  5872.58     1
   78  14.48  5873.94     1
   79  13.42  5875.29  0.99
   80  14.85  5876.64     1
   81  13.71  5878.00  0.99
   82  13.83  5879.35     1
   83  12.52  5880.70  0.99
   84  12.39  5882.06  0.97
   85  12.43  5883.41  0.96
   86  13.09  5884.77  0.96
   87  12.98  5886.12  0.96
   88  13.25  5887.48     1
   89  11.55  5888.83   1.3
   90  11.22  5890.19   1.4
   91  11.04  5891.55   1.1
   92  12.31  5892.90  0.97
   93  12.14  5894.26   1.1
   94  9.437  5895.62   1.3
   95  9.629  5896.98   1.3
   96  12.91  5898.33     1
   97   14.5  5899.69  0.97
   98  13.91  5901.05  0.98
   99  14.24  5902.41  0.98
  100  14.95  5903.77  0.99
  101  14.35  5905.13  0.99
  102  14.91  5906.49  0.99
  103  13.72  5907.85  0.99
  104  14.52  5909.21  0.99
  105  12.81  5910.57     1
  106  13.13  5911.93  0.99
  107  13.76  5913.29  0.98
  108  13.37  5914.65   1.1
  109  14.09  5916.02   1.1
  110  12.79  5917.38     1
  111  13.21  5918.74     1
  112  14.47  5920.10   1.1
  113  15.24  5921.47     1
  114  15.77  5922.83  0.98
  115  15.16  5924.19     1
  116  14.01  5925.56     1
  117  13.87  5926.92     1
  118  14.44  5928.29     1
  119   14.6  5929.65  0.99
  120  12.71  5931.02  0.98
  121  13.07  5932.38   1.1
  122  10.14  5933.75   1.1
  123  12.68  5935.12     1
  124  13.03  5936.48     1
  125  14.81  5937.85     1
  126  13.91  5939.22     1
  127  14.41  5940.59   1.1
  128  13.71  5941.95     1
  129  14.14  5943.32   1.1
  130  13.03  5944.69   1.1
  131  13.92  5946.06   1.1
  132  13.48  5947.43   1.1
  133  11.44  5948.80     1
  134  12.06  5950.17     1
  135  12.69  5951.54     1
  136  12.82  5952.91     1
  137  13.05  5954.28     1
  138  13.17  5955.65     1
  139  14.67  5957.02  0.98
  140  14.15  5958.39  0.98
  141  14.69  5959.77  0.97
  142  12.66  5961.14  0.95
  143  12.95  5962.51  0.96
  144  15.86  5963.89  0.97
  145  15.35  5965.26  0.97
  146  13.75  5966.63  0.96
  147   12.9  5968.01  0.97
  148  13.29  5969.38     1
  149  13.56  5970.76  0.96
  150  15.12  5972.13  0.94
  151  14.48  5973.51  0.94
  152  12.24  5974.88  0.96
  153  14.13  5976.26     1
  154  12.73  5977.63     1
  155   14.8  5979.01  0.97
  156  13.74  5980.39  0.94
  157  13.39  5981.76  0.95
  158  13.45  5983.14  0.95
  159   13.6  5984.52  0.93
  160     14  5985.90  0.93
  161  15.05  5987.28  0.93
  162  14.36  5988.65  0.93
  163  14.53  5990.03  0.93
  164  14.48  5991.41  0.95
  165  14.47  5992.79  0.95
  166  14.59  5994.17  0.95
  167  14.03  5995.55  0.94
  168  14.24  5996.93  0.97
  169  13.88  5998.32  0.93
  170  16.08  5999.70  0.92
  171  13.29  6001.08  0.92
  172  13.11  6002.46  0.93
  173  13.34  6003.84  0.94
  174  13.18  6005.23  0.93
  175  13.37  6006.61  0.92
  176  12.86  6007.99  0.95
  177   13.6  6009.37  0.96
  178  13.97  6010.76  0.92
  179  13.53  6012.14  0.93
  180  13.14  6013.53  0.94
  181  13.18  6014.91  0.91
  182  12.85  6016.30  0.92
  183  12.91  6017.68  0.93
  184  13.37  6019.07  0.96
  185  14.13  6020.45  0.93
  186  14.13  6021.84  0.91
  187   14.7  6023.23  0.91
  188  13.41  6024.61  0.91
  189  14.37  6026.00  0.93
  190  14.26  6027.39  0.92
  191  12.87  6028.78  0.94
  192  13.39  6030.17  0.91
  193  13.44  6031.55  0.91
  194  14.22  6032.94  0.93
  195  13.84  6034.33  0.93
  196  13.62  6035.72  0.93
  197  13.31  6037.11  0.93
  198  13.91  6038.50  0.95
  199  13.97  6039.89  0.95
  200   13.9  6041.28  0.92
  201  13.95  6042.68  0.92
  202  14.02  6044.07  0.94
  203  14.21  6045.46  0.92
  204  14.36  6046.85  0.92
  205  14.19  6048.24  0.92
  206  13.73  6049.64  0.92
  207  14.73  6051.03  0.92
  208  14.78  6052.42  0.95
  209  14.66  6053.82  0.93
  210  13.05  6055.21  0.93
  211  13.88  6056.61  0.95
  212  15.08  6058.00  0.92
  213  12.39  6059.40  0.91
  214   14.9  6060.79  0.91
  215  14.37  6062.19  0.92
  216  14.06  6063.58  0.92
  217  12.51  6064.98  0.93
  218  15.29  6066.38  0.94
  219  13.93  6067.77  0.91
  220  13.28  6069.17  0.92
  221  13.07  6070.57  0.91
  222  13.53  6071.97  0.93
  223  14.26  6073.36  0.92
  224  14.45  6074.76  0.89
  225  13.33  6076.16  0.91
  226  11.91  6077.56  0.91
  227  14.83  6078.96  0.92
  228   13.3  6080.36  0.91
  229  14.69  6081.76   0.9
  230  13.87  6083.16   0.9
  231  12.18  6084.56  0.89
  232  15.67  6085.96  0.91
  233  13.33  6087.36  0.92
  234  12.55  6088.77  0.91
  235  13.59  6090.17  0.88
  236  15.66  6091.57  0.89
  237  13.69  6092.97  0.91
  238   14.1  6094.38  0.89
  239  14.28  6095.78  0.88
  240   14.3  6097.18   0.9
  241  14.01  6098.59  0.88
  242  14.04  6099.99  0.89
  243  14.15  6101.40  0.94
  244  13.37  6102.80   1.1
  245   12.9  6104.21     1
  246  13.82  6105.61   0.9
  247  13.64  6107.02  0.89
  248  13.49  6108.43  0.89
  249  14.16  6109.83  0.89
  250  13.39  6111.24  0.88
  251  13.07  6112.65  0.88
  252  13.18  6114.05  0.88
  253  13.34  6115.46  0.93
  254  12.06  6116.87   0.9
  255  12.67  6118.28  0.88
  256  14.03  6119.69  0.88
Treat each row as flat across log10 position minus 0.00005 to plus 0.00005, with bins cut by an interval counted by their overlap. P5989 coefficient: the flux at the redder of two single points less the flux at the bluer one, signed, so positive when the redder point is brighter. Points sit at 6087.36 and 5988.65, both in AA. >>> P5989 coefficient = -1.0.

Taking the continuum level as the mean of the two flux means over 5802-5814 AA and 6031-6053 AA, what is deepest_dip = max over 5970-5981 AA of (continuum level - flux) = 2.5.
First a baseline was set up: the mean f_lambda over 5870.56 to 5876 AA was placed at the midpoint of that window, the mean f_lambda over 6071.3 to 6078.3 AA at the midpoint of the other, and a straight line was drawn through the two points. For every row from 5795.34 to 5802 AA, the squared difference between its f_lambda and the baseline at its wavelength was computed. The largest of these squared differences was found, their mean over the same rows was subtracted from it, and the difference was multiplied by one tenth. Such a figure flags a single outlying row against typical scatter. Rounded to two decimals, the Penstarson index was 0.28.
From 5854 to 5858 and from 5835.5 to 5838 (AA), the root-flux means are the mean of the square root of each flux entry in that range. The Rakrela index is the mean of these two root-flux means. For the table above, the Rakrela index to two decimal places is 3.77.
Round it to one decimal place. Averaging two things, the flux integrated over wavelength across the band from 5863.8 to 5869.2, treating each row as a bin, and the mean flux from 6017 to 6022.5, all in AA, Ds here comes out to 47.3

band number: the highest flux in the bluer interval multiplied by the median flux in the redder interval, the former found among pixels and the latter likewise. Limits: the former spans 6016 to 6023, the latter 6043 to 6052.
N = 201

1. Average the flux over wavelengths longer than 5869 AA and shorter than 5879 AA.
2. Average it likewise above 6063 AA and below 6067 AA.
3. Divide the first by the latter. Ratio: 1.04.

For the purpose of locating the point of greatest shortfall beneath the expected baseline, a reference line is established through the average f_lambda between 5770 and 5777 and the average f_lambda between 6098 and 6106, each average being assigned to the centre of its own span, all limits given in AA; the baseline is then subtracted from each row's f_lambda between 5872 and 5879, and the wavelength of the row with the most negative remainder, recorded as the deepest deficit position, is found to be 5875.29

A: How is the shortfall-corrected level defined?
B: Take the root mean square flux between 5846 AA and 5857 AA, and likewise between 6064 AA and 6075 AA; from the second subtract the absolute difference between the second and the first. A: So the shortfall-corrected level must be 13.3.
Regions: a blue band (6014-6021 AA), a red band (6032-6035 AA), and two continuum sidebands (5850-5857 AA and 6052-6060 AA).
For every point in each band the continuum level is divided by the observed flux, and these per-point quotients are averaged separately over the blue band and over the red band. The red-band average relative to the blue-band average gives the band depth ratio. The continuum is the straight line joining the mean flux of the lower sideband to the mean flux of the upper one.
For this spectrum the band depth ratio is 0.95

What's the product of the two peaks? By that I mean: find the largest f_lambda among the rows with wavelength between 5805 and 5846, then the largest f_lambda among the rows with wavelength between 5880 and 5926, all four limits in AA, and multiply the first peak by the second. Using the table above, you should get 270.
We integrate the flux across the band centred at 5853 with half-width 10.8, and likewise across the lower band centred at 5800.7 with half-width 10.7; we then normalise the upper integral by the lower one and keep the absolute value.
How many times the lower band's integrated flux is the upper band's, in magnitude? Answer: 0.95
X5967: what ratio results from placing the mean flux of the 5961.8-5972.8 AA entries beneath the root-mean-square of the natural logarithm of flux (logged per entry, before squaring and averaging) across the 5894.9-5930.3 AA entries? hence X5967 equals 0.186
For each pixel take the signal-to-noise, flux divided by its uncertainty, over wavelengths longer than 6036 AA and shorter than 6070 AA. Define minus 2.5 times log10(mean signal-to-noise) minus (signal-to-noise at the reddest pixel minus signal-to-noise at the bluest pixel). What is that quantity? -3.07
